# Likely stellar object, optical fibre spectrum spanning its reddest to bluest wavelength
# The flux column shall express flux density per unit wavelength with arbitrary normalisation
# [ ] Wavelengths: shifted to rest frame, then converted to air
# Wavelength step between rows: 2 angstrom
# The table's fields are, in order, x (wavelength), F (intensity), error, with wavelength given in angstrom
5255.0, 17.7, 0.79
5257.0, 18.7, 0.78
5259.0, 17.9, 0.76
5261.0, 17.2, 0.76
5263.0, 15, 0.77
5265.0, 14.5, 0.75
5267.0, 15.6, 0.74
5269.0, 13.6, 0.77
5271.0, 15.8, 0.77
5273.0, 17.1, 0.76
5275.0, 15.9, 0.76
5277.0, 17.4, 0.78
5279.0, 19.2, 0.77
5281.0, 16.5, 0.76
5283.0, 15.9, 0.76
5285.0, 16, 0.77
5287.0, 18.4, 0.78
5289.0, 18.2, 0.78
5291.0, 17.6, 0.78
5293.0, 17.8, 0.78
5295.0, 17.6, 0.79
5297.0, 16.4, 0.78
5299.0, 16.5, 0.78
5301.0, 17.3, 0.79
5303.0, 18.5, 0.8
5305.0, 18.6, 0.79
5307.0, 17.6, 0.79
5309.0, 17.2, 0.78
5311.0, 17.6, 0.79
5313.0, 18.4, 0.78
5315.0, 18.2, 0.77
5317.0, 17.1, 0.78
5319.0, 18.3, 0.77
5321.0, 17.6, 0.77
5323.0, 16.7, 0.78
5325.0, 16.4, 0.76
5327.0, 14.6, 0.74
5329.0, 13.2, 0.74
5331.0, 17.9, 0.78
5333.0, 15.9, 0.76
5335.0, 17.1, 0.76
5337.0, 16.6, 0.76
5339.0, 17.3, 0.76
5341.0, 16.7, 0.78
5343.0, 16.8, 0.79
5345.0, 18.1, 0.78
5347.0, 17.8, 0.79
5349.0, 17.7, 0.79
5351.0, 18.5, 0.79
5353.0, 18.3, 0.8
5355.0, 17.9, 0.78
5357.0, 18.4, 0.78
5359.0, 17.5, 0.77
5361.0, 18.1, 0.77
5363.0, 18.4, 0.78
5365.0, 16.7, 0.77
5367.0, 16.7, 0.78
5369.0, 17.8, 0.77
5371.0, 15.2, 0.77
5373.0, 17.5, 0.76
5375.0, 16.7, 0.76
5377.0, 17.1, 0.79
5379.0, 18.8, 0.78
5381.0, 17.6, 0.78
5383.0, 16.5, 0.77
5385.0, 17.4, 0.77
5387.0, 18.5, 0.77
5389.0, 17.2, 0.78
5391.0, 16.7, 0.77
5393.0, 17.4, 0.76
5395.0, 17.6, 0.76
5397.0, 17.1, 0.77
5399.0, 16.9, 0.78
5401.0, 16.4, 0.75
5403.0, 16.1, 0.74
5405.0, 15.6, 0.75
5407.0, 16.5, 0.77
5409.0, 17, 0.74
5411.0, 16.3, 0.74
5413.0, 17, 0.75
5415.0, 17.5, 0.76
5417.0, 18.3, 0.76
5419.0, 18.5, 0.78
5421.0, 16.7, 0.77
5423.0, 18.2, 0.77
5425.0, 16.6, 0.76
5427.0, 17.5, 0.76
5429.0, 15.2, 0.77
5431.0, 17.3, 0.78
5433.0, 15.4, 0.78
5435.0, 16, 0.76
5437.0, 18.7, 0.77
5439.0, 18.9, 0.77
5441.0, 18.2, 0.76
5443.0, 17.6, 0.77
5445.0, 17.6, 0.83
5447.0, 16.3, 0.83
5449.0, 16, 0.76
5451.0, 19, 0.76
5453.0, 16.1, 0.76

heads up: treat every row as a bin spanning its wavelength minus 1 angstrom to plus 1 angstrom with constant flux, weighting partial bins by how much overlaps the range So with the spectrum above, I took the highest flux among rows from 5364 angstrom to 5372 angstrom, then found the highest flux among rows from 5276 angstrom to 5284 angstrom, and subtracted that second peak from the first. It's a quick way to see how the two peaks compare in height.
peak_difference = -1.4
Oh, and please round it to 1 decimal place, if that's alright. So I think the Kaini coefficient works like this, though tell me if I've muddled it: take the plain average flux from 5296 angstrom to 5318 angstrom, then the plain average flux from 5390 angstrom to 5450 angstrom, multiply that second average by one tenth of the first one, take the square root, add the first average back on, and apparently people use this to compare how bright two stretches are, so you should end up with 23.1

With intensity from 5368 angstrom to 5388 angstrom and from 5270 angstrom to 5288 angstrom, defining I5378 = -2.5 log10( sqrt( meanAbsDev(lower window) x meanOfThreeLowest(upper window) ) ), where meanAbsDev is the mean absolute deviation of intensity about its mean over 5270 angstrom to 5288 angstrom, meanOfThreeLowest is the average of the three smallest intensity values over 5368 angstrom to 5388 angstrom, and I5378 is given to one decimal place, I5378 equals -1.5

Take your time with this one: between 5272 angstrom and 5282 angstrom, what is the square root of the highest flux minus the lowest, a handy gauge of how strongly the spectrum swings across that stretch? 1.82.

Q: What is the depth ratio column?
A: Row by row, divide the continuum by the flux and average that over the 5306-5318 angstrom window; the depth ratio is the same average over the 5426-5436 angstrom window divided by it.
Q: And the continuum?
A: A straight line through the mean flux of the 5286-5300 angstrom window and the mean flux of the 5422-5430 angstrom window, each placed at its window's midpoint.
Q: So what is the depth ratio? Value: 1.05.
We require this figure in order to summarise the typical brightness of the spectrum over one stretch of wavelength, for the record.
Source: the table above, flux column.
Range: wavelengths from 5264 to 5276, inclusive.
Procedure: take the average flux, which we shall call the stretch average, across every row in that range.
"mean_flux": 15.4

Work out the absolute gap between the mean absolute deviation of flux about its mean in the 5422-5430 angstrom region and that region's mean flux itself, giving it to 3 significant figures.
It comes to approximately 15.9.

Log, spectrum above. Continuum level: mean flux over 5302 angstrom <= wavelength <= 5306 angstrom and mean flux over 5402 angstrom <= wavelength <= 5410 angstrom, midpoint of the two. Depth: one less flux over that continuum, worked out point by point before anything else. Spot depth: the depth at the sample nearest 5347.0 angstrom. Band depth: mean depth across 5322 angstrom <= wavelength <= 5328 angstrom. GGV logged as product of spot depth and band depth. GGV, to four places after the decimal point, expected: -0.0019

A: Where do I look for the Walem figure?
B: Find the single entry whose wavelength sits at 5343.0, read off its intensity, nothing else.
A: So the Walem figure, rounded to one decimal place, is 16.8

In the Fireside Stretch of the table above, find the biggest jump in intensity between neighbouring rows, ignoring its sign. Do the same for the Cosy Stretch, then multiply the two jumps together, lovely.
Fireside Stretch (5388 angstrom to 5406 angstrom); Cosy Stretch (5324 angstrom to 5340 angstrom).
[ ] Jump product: 3.3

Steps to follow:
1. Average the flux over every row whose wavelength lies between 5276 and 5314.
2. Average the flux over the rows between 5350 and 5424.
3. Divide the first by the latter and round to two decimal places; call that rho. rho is 1.01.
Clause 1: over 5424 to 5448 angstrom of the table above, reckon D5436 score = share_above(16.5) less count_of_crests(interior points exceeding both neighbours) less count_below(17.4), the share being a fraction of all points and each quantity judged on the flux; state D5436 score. -8.3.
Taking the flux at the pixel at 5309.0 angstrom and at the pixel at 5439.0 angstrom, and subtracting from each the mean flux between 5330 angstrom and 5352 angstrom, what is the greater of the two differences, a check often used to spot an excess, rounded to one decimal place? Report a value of 1.6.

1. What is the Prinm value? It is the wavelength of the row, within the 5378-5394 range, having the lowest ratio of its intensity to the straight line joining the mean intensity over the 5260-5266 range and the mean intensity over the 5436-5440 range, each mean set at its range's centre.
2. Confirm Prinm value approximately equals 5383.0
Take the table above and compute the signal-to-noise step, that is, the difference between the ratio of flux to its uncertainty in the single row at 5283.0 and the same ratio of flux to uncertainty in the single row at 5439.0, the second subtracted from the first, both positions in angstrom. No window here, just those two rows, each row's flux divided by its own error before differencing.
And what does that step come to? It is -3.6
